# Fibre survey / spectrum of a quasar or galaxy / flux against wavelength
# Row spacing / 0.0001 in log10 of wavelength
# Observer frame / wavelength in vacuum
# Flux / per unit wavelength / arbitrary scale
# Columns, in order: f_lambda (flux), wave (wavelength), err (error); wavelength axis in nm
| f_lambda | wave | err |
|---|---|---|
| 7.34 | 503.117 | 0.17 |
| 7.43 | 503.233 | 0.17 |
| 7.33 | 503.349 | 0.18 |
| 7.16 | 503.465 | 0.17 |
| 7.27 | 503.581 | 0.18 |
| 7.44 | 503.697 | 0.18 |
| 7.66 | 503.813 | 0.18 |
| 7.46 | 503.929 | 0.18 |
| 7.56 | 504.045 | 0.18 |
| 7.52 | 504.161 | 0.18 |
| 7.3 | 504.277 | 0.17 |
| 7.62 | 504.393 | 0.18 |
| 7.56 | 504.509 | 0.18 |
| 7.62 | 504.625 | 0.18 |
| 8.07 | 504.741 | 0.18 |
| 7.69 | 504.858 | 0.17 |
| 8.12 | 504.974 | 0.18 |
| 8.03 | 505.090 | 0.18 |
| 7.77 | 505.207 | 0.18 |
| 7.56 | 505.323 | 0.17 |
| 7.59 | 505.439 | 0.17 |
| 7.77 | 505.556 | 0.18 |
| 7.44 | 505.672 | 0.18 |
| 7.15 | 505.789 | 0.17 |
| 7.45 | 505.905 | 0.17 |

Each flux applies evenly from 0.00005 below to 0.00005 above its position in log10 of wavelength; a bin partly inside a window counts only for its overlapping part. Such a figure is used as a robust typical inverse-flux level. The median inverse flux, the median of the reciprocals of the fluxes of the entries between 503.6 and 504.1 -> 0.1332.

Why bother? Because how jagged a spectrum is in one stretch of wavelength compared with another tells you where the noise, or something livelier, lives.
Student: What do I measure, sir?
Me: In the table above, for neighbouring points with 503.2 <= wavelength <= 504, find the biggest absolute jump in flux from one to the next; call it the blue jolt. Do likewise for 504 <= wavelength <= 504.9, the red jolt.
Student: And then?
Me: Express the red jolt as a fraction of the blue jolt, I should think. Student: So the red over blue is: 2.0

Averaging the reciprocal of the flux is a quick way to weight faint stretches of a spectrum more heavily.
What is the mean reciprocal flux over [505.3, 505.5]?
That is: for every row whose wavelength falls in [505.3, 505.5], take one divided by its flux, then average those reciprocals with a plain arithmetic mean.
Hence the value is 0.132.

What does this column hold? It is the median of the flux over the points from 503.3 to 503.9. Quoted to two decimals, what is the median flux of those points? 7.33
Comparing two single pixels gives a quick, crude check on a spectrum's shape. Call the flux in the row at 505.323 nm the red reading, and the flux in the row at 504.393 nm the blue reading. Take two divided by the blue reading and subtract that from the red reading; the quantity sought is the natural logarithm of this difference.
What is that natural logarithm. 1.99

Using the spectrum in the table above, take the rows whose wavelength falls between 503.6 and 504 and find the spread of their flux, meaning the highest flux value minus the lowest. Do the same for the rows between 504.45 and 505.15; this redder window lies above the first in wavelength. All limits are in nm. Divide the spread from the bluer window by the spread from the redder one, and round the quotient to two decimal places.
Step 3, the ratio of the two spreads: 0.39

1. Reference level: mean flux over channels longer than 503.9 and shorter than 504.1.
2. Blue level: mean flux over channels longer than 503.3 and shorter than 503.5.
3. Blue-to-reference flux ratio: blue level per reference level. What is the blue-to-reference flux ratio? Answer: 0.96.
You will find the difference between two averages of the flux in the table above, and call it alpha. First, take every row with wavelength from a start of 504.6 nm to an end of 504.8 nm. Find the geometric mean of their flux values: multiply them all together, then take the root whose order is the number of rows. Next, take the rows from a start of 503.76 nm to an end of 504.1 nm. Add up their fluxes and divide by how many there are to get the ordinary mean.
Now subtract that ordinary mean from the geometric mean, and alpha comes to 0.28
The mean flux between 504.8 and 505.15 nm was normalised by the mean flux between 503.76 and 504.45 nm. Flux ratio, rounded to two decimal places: 1.06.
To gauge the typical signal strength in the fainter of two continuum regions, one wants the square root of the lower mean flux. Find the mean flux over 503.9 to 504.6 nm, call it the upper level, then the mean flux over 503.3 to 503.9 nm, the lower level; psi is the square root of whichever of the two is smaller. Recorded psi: 2.72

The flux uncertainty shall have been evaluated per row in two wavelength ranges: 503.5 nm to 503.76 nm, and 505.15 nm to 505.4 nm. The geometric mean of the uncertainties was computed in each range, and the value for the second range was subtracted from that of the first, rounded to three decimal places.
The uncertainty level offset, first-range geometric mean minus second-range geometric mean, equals 0.005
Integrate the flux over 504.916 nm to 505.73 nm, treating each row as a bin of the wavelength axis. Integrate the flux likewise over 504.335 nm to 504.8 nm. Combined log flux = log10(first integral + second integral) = 1.00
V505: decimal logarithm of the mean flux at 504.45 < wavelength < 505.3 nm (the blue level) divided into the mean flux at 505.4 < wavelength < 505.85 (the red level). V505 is -0.020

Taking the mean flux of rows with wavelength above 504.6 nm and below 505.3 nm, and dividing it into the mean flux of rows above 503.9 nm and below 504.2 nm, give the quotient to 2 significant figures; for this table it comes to 0.95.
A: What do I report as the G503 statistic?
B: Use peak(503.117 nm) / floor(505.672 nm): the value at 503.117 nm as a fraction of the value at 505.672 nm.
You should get 0.99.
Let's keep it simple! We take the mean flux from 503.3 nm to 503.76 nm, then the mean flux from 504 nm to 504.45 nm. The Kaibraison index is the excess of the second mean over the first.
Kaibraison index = 0.20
